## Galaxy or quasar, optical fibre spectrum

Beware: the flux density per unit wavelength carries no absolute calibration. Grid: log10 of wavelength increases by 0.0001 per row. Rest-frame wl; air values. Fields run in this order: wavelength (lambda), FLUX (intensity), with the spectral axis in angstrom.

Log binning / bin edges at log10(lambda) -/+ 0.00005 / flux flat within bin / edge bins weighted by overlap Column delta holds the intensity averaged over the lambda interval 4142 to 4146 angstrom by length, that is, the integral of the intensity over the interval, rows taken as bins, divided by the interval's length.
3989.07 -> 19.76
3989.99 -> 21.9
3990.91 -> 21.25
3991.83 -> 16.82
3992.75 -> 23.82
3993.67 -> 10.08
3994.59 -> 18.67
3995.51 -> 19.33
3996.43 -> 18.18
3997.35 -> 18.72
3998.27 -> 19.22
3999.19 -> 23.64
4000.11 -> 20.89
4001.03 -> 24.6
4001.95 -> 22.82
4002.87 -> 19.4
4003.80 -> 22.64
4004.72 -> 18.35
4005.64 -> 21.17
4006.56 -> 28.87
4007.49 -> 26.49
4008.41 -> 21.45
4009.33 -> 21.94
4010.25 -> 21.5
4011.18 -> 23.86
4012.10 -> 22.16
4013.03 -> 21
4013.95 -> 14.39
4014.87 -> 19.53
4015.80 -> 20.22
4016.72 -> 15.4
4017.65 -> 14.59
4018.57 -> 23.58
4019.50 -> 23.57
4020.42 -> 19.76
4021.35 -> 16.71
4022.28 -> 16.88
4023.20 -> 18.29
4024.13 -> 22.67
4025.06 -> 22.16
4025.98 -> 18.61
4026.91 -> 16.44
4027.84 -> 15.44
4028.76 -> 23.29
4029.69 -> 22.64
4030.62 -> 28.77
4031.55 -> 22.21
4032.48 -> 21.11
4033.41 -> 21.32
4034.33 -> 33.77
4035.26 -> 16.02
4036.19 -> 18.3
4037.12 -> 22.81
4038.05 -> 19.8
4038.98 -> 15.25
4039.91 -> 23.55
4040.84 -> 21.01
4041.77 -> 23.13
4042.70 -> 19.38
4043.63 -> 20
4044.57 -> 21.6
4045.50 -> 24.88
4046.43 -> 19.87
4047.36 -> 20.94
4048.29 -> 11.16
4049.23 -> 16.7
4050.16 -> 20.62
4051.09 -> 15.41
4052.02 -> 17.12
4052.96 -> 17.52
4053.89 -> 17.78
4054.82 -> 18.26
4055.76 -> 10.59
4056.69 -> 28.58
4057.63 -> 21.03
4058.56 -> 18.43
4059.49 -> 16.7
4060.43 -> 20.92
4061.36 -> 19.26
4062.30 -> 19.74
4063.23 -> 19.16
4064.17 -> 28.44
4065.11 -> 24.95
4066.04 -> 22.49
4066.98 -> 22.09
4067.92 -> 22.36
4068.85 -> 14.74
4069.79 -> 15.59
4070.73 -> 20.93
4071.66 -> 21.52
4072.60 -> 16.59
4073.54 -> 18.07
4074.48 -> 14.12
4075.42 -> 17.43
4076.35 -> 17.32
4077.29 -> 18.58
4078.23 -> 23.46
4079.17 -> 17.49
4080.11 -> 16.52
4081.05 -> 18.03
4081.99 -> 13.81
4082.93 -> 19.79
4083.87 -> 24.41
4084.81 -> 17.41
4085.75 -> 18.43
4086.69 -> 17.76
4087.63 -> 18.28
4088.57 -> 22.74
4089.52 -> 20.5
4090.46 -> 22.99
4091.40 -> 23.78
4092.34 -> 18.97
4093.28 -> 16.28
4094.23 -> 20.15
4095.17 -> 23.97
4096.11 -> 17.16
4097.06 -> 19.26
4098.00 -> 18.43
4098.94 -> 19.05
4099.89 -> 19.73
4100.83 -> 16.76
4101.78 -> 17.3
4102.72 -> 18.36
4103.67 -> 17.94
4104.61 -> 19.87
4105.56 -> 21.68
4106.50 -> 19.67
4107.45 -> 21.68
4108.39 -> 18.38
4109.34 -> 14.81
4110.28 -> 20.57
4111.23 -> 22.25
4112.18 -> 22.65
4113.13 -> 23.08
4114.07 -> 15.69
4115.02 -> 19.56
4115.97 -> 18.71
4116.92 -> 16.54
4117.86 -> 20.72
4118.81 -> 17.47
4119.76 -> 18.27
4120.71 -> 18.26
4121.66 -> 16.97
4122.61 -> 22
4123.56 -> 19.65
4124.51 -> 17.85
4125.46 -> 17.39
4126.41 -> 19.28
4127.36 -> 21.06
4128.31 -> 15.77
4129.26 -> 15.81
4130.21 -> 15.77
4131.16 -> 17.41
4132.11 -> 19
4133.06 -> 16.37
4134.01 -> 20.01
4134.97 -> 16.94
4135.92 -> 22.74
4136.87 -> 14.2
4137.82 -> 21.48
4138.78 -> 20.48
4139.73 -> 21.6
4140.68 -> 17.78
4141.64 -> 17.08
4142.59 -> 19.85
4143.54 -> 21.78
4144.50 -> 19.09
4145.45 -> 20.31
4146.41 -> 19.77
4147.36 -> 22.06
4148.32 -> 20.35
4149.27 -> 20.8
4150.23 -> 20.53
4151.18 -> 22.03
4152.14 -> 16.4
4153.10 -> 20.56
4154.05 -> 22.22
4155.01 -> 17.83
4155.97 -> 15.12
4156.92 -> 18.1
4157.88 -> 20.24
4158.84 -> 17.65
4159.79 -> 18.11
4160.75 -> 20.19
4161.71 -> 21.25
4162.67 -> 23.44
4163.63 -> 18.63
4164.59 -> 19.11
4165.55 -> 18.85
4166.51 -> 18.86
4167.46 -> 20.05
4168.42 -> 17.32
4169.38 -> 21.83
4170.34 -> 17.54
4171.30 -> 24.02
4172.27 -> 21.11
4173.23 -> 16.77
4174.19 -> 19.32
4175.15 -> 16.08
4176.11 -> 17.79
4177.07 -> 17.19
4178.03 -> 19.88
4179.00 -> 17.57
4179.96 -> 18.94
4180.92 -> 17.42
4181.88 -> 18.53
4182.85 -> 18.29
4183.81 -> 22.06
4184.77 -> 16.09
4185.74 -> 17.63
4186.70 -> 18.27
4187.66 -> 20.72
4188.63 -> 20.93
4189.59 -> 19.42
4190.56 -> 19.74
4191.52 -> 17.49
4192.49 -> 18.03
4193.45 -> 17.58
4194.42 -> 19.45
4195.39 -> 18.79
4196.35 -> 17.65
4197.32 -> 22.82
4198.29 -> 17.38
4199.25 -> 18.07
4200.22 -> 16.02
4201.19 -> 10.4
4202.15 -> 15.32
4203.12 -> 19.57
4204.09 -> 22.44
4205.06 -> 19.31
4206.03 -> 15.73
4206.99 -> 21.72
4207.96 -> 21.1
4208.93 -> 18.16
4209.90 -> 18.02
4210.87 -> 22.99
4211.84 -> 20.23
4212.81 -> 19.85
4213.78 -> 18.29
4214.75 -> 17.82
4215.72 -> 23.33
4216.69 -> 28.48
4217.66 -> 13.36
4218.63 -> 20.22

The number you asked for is 20.2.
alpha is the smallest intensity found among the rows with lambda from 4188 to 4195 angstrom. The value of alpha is 17.49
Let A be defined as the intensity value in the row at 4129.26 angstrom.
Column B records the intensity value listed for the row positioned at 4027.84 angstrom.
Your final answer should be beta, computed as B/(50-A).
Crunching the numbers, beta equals 0.45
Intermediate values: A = 15.81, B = 15.44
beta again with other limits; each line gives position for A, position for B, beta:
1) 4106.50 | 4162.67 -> 0.77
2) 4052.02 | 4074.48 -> 0.43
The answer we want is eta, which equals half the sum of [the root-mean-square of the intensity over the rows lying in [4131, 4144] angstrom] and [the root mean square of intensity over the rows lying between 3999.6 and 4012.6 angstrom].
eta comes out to 21.0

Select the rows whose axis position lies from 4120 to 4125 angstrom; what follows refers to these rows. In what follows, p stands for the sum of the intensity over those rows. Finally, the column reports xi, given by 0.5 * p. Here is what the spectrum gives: 47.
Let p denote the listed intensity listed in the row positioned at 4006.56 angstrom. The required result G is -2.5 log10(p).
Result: -3.65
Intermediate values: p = 28.87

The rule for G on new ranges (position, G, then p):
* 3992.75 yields -3.44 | 23.82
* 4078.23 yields -3.43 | 23.46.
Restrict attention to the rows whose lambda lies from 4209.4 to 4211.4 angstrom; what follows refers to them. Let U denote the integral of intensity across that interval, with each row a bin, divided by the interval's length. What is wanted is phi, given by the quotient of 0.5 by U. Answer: 0.0244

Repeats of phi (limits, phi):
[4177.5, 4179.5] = 0.0268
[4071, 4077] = 0.0283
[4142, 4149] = 0.0245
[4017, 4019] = 0.0268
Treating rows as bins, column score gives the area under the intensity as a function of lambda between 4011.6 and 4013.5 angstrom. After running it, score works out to 41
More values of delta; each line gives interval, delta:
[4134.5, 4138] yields 18.7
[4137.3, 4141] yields 20.4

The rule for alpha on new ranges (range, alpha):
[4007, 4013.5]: 21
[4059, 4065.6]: 16.7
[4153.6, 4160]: 15.12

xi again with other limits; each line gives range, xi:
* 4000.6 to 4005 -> 54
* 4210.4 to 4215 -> 50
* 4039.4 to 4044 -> 54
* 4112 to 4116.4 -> 50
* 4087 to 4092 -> 54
